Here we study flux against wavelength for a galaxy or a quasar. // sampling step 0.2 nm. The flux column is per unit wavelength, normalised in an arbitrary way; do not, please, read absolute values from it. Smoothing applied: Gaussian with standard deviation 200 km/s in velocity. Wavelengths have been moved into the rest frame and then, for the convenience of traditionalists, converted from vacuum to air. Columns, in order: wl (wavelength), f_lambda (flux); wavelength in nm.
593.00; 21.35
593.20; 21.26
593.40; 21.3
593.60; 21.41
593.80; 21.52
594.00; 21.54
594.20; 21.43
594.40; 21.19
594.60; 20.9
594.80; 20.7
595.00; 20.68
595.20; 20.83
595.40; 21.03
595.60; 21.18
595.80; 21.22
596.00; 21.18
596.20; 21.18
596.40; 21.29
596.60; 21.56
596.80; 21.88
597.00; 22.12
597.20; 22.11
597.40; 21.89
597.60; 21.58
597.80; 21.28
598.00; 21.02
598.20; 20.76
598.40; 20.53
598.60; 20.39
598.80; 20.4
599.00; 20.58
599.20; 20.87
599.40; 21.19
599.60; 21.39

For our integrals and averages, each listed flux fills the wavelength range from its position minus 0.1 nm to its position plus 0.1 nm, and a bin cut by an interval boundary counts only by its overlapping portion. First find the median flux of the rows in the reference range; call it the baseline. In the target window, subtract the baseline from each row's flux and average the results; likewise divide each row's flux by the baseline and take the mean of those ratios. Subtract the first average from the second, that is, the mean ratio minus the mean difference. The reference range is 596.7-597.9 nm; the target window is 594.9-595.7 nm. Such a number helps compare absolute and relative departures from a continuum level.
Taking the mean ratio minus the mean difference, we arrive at 1.91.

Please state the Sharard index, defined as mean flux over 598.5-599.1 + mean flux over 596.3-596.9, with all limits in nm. 42.0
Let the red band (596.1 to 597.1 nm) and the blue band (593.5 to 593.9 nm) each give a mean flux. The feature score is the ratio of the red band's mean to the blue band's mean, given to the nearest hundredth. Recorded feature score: 1.01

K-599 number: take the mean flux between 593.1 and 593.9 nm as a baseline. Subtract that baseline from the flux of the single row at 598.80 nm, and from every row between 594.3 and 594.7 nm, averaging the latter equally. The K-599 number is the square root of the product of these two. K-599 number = 0.56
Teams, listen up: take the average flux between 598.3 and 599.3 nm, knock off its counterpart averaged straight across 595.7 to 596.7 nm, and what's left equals -0.732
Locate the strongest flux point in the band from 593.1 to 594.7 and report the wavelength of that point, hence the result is 594.00 nm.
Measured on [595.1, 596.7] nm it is 596.60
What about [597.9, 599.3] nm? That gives 598.00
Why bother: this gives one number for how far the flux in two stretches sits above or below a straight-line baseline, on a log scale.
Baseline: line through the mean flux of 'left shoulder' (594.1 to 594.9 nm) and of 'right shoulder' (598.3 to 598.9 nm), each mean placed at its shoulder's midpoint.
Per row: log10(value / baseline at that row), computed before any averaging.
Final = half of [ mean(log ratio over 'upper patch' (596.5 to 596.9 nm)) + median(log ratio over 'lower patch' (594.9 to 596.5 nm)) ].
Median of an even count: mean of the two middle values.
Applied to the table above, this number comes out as 0.013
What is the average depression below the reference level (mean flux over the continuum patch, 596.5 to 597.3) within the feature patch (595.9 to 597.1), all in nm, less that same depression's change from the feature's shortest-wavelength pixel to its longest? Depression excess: 1.3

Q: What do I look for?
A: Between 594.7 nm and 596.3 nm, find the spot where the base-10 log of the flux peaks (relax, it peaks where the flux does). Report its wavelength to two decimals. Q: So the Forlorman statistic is 595.80 nm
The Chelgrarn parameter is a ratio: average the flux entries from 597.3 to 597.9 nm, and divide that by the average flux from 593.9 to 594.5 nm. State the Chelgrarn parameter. 1.01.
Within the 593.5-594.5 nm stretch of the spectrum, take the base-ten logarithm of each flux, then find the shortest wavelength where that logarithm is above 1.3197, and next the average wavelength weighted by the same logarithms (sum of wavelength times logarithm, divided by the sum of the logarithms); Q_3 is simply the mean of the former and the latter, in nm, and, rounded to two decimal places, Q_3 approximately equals 593.80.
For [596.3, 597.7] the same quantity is 596.70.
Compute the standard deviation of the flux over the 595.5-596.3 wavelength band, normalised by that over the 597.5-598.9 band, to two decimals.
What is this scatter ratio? 0.04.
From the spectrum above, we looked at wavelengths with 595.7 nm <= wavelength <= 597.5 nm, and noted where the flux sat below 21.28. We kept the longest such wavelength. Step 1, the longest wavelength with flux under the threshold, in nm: 596.20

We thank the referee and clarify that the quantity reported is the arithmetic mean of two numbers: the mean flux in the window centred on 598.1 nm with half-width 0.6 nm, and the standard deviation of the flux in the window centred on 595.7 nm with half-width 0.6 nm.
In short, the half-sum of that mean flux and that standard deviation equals 10.5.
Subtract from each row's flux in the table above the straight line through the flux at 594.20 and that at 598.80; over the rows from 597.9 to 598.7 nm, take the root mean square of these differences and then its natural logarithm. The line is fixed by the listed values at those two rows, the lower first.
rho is -1.4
